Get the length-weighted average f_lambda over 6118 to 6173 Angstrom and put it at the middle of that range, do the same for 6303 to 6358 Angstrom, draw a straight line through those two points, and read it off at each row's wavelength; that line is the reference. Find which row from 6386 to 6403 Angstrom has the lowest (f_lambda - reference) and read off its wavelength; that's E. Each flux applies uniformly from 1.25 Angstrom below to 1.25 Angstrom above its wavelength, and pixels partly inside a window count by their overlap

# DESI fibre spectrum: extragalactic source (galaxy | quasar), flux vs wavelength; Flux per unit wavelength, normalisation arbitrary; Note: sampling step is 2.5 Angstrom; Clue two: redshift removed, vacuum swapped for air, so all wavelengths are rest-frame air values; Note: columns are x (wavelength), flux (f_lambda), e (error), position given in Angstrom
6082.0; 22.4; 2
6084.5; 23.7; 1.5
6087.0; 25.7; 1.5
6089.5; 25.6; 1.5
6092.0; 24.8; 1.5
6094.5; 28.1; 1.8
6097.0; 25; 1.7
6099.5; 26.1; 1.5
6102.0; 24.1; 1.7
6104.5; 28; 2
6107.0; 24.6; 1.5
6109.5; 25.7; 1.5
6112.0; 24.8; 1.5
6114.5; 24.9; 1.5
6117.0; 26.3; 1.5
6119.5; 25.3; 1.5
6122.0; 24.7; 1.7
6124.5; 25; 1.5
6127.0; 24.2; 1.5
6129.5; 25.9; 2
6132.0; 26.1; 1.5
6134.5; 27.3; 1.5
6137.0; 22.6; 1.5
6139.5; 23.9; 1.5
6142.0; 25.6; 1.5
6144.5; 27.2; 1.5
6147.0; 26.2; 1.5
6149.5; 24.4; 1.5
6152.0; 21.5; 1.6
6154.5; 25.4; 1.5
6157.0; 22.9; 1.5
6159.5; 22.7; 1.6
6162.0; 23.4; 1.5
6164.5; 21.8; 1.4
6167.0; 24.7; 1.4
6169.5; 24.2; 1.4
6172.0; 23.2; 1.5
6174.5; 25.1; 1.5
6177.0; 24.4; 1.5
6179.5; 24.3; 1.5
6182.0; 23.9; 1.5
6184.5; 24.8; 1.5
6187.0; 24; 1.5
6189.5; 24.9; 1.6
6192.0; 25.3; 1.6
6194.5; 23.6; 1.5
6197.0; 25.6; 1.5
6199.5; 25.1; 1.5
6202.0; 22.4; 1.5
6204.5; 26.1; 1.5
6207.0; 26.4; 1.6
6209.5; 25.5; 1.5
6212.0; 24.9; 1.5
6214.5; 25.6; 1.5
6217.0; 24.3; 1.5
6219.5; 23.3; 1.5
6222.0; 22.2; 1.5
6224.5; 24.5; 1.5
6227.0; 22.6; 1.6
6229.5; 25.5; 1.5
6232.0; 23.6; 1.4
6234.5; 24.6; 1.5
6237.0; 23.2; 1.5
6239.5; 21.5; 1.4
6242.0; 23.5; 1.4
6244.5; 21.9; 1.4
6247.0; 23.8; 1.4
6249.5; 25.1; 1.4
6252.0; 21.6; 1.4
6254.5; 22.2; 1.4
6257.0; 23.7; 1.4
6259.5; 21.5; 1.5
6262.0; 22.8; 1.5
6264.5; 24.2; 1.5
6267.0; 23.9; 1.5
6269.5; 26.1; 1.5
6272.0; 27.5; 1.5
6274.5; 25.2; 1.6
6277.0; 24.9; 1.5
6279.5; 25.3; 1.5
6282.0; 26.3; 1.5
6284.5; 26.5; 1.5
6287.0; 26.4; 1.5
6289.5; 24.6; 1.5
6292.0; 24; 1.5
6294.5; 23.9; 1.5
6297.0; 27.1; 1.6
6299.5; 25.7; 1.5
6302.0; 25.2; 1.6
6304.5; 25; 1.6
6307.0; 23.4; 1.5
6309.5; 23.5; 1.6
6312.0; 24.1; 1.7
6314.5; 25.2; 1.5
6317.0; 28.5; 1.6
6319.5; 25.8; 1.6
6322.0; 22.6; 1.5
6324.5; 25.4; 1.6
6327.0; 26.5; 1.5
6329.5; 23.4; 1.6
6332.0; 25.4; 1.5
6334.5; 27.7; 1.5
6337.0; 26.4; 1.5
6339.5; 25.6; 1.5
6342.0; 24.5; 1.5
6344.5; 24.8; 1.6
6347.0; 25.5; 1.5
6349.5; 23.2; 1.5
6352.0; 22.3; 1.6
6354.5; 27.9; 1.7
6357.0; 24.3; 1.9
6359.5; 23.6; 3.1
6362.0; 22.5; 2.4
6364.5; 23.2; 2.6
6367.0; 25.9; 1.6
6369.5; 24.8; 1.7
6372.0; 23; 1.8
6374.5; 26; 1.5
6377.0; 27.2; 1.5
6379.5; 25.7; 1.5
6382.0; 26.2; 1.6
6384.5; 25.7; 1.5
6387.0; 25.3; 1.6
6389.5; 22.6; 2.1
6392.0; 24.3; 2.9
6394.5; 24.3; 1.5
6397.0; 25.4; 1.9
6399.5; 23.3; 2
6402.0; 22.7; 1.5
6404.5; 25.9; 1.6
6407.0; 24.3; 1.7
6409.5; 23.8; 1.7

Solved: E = 6389.5 Angstrom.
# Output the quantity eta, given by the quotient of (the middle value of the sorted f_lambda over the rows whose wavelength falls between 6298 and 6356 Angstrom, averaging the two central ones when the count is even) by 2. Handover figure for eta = 12.6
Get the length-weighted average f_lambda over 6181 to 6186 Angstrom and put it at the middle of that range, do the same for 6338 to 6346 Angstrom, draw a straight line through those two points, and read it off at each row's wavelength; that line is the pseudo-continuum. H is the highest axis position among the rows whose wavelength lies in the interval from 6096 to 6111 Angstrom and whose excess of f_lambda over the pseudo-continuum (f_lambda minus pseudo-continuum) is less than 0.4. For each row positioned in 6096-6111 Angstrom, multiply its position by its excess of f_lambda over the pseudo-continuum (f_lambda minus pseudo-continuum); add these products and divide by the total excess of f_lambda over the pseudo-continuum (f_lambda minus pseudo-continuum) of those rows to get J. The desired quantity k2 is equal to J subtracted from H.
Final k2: -1.6 Angstrom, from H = 6102.0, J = 6103.6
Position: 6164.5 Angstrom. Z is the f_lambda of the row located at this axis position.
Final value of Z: 21.8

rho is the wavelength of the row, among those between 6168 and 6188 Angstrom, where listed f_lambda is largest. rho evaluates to 6174.5 Angstrom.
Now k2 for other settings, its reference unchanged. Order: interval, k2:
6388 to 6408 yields 10.4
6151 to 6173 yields 11.5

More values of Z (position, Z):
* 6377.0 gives 27.2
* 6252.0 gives 21.6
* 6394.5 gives 24.3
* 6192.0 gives 25.3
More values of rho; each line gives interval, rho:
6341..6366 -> 6354.5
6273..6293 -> 6284.5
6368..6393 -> 6377.0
